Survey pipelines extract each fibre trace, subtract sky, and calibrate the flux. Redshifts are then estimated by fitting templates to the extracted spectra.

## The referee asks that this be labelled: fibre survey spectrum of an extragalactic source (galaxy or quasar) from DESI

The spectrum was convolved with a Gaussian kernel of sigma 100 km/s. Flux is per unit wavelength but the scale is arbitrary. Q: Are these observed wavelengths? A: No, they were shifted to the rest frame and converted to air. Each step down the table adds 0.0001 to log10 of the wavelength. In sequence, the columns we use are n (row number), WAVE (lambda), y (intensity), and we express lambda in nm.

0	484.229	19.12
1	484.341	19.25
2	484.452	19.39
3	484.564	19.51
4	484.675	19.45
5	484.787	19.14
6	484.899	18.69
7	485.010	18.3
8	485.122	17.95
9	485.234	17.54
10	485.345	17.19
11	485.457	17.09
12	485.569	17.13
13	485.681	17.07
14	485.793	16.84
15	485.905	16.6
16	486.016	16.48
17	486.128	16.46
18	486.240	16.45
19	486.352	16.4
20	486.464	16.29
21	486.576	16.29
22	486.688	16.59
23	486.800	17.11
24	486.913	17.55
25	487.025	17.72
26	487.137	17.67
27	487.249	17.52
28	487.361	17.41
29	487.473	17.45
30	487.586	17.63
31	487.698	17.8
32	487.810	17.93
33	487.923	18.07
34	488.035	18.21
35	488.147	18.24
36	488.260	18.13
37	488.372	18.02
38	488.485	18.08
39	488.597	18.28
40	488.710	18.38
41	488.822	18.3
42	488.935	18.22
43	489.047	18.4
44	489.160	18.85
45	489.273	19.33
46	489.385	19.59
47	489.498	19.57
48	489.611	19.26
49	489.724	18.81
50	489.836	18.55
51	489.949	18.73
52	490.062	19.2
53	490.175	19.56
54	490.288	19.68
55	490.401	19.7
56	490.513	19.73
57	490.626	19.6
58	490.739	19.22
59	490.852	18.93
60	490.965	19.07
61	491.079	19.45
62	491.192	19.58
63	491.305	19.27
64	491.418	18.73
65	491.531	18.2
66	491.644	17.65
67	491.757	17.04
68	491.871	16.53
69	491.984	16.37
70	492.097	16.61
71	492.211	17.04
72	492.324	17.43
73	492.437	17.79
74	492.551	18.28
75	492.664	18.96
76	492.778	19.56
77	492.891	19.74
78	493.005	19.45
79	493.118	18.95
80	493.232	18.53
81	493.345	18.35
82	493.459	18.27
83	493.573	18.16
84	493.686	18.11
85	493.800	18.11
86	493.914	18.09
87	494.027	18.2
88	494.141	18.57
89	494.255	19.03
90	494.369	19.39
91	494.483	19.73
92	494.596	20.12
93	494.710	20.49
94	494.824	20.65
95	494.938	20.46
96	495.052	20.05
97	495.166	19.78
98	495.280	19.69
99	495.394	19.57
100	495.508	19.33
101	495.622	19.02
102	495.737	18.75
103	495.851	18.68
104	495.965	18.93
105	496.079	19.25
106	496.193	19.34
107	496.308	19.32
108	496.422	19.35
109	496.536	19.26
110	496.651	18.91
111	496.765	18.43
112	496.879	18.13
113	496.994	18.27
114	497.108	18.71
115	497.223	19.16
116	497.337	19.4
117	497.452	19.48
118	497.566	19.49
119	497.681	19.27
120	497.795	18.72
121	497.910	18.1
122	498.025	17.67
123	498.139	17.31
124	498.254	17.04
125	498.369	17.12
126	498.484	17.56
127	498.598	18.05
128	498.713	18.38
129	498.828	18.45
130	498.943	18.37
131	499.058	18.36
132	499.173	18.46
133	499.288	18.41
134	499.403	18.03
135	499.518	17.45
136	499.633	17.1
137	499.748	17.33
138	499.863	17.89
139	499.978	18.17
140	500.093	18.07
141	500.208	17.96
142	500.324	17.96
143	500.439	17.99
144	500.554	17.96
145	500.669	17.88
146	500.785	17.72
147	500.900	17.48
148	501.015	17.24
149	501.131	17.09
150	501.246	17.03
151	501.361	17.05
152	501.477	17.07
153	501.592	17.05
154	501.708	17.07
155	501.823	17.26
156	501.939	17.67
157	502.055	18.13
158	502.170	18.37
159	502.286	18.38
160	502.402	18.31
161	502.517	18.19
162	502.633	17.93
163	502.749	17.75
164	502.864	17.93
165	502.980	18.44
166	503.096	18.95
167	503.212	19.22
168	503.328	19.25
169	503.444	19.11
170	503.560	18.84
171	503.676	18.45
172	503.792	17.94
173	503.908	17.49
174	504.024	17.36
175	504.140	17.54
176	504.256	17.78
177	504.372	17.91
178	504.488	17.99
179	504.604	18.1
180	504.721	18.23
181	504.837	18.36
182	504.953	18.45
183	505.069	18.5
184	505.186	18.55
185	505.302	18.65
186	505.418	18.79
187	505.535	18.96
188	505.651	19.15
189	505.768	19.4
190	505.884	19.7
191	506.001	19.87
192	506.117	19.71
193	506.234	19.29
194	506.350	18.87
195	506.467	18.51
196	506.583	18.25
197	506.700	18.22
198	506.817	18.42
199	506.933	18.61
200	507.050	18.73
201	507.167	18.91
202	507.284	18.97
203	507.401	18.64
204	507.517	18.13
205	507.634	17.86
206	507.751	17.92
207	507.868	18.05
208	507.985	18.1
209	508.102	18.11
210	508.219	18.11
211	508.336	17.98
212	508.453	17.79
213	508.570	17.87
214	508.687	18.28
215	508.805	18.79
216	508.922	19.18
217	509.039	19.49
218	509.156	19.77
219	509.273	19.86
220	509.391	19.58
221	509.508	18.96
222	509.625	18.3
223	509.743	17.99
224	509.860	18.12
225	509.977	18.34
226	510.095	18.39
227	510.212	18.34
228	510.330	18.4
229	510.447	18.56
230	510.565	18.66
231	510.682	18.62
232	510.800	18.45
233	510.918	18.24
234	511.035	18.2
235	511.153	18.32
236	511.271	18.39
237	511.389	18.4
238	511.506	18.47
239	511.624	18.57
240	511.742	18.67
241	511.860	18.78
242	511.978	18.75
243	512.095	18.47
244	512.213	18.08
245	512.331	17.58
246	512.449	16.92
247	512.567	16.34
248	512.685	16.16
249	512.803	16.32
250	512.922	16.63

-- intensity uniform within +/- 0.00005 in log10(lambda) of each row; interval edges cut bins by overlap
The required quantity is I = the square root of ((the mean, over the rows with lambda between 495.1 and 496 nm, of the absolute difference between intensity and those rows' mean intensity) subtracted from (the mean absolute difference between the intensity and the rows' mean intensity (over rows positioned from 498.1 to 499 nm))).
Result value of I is 0.392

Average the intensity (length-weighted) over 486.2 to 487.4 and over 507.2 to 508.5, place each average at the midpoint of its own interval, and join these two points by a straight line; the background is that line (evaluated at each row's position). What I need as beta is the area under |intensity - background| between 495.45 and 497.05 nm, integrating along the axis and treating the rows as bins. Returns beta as 2.2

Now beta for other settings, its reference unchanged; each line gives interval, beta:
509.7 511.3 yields 0.2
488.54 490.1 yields 2.6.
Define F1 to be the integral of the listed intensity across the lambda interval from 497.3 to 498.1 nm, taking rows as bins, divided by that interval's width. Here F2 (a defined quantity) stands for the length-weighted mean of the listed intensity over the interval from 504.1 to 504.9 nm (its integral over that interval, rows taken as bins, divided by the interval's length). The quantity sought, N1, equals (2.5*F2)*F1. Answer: 848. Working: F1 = 18.8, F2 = 18.0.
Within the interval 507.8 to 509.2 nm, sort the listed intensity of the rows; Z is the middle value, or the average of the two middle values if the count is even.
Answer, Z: 18.1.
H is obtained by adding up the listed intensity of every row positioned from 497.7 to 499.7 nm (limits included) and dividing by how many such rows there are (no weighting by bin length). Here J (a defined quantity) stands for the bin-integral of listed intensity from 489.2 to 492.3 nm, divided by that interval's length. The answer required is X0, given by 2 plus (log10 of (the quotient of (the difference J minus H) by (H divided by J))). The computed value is 1.9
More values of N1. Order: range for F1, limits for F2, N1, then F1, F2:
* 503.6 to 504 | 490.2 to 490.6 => 885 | 17.9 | 19.7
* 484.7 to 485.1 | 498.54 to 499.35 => 857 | 18.7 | 18.4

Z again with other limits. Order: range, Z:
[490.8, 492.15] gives 18.5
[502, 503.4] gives 18.3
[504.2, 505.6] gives 18.4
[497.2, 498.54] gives 18.4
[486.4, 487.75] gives 17.5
